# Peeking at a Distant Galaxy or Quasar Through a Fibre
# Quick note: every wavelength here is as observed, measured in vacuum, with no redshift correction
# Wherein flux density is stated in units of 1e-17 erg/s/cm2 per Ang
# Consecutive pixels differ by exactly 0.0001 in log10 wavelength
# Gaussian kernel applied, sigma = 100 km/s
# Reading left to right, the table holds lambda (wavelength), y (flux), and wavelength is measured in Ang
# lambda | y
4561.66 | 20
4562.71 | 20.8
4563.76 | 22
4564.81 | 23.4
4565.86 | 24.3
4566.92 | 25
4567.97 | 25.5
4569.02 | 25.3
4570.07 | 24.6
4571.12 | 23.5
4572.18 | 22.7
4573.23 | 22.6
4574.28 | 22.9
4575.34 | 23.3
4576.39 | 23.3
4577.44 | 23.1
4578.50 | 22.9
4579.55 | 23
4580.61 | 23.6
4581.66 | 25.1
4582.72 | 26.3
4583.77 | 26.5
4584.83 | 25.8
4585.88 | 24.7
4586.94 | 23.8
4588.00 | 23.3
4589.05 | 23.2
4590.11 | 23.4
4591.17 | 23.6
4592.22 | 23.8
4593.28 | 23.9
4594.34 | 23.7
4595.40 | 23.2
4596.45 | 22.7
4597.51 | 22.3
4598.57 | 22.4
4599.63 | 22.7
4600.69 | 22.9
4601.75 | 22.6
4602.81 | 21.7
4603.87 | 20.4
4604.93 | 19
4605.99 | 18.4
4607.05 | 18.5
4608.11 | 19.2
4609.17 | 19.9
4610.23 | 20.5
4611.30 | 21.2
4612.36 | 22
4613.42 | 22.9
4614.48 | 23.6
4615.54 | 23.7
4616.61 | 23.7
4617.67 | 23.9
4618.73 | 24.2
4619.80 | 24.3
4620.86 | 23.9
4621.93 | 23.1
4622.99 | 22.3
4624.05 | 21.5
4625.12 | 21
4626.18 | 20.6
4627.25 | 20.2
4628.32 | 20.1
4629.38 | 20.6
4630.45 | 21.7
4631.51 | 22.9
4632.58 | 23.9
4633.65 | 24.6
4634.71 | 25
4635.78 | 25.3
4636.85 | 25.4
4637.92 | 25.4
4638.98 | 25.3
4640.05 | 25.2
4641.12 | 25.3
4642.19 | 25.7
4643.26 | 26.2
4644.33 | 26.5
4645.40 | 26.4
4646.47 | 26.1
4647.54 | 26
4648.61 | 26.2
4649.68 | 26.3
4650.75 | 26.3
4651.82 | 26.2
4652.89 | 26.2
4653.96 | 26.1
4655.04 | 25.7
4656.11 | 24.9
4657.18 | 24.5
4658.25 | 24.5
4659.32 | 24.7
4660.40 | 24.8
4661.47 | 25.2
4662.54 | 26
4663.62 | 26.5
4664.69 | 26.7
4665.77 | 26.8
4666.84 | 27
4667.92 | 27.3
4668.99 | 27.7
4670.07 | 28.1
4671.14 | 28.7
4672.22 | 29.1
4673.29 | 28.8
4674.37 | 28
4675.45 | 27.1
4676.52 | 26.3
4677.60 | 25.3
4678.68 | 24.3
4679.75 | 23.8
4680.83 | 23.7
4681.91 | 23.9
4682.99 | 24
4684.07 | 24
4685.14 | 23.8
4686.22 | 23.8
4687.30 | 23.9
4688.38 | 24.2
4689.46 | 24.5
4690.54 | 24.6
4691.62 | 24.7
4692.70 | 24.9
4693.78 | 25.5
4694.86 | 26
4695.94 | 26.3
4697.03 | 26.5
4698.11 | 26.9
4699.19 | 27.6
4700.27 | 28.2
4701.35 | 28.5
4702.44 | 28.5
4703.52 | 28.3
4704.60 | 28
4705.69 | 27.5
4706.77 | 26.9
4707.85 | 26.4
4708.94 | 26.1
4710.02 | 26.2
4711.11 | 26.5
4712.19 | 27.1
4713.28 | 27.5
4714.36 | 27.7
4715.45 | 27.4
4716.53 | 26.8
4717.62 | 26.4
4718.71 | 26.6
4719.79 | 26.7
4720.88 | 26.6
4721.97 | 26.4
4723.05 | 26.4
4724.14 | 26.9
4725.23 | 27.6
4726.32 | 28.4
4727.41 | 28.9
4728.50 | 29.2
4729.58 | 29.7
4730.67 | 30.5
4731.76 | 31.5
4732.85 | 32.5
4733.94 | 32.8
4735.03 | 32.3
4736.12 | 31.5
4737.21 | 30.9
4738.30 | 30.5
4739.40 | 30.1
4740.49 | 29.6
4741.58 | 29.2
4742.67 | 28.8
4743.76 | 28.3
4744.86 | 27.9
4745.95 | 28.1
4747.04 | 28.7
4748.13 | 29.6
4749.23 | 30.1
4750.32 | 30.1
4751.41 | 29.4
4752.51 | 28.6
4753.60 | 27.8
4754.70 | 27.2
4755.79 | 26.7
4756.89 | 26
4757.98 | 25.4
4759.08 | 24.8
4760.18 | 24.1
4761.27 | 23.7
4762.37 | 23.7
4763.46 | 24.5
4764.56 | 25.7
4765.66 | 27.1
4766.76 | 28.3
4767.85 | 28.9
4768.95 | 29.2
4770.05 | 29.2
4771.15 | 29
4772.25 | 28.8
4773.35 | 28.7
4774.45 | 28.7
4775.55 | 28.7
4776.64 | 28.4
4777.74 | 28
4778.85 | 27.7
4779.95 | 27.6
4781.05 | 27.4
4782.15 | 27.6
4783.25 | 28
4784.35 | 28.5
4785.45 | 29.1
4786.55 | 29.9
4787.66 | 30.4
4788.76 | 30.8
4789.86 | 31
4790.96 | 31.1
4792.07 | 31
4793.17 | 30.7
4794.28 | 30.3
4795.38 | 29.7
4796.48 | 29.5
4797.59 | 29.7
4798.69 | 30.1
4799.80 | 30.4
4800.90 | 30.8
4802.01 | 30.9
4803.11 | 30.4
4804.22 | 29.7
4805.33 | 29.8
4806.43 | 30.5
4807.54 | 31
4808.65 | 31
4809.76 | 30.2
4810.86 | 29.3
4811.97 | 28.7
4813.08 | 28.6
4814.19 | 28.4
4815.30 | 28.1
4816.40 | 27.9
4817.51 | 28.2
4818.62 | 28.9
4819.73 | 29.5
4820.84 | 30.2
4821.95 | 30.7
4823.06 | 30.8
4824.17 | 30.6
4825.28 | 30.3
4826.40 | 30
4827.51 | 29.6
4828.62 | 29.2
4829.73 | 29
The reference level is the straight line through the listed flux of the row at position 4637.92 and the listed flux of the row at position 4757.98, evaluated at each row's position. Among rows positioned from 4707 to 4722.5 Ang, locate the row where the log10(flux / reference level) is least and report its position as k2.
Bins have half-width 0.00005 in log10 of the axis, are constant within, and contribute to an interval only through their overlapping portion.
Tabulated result 4708.94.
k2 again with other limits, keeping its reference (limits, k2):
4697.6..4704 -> 4698.11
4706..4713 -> 4708.94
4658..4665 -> 4658.25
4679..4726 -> 4680.83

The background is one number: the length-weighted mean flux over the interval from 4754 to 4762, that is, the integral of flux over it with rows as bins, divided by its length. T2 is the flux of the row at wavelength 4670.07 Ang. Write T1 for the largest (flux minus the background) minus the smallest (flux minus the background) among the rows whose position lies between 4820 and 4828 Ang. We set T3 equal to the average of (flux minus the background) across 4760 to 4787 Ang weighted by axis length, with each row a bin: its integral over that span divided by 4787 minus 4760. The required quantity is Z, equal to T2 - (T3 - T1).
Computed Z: 27.0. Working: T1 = 1.2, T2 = 28.1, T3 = 2.3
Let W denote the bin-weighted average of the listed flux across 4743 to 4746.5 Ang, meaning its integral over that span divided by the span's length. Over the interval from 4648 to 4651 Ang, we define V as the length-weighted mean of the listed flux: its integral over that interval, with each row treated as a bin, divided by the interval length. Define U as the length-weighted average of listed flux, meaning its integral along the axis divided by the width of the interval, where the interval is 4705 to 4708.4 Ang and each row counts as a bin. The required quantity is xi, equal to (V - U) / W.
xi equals -0.02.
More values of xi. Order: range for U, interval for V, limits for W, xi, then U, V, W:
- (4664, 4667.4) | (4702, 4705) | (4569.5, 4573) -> 0.06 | 26.8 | 28.3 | 23.5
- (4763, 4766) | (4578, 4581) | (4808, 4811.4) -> -0.08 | 25.7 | 23.1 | 30.2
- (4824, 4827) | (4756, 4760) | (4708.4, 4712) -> -0.18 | 30.2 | 25.3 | 26.4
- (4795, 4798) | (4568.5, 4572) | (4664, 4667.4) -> -0.20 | 29.6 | 24.3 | 26.8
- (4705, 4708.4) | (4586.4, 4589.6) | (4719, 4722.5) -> -0.13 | 26.9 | 23.4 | 26.6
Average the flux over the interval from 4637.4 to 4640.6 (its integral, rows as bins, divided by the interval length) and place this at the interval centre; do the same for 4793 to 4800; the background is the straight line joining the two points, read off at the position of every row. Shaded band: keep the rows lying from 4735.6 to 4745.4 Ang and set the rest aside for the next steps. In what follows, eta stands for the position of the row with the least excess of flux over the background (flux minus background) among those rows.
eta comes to 4744.86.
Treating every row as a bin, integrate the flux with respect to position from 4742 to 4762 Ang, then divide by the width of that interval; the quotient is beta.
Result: 27.5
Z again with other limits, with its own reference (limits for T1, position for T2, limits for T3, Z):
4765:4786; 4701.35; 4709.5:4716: 28.9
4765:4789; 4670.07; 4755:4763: 32.2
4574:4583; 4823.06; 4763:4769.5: 32.3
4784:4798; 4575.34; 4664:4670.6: 24.1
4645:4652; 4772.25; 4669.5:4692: 29.1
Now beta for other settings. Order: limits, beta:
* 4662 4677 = 27.4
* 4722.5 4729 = 27.9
